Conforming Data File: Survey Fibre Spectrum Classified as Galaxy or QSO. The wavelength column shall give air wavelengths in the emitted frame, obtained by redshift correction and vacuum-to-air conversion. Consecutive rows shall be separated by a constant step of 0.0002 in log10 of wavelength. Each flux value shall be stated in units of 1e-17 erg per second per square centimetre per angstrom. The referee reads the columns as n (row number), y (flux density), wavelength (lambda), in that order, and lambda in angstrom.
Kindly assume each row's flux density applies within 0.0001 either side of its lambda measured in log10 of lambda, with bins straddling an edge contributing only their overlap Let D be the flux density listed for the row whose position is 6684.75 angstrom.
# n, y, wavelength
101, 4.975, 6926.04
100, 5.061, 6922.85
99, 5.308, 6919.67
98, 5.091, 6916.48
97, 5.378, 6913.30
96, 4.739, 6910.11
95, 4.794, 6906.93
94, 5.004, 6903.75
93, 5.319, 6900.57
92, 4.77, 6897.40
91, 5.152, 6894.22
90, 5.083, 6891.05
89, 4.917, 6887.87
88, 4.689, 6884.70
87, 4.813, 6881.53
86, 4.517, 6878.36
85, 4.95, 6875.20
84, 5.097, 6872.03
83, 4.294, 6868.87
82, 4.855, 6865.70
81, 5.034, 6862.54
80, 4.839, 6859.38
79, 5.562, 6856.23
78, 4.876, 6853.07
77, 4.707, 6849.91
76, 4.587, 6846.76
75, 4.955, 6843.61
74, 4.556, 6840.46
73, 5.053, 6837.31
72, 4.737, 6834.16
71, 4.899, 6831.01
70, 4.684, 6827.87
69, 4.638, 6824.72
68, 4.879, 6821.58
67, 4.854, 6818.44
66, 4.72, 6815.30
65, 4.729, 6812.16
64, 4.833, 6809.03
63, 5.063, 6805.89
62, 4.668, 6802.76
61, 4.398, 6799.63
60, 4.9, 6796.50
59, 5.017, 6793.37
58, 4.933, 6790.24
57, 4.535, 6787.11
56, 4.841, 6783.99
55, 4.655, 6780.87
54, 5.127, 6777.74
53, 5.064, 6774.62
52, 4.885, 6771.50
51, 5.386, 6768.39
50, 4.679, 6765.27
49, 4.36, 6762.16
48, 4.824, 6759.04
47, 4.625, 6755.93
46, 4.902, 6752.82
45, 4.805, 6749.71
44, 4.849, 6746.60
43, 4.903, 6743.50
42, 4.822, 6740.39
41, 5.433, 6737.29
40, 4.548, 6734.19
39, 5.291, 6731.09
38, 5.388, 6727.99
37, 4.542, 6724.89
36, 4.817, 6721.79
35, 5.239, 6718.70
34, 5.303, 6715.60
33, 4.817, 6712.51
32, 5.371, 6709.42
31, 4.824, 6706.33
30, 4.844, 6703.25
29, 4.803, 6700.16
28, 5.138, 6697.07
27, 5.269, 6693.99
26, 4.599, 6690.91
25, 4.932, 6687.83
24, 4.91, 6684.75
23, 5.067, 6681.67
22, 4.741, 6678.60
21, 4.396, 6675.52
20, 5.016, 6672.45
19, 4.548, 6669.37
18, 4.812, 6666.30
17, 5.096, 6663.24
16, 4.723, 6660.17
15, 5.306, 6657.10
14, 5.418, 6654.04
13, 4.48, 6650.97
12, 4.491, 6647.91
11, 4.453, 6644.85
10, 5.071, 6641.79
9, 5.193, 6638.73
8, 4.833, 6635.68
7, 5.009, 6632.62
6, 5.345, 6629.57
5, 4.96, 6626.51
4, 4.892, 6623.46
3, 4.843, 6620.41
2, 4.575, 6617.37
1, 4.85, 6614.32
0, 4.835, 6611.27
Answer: 4.91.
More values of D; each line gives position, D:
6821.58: 4.879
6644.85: 4.453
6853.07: 4.876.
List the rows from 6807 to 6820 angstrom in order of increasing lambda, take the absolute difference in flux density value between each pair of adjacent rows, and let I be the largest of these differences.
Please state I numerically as 0.1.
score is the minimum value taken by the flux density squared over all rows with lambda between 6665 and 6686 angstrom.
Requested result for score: 19.3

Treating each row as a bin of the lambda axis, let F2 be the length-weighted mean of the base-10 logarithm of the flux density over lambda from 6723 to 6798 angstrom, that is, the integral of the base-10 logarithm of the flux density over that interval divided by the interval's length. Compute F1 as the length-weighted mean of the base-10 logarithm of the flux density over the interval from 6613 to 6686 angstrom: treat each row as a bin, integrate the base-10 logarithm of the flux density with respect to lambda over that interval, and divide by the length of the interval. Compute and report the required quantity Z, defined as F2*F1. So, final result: 0.473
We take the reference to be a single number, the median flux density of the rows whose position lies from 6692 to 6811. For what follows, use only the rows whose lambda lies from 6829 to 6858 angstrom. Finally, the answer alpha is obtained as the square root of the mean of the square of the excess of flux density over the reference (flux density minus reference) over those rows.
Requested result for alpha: 0.289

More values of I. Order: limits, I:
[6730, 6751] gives 0.9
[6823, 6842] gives 0.5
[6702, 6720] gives 0.6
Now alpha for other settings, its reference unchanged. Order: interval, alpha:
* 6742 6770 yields 0.261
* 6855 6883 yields 0.339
